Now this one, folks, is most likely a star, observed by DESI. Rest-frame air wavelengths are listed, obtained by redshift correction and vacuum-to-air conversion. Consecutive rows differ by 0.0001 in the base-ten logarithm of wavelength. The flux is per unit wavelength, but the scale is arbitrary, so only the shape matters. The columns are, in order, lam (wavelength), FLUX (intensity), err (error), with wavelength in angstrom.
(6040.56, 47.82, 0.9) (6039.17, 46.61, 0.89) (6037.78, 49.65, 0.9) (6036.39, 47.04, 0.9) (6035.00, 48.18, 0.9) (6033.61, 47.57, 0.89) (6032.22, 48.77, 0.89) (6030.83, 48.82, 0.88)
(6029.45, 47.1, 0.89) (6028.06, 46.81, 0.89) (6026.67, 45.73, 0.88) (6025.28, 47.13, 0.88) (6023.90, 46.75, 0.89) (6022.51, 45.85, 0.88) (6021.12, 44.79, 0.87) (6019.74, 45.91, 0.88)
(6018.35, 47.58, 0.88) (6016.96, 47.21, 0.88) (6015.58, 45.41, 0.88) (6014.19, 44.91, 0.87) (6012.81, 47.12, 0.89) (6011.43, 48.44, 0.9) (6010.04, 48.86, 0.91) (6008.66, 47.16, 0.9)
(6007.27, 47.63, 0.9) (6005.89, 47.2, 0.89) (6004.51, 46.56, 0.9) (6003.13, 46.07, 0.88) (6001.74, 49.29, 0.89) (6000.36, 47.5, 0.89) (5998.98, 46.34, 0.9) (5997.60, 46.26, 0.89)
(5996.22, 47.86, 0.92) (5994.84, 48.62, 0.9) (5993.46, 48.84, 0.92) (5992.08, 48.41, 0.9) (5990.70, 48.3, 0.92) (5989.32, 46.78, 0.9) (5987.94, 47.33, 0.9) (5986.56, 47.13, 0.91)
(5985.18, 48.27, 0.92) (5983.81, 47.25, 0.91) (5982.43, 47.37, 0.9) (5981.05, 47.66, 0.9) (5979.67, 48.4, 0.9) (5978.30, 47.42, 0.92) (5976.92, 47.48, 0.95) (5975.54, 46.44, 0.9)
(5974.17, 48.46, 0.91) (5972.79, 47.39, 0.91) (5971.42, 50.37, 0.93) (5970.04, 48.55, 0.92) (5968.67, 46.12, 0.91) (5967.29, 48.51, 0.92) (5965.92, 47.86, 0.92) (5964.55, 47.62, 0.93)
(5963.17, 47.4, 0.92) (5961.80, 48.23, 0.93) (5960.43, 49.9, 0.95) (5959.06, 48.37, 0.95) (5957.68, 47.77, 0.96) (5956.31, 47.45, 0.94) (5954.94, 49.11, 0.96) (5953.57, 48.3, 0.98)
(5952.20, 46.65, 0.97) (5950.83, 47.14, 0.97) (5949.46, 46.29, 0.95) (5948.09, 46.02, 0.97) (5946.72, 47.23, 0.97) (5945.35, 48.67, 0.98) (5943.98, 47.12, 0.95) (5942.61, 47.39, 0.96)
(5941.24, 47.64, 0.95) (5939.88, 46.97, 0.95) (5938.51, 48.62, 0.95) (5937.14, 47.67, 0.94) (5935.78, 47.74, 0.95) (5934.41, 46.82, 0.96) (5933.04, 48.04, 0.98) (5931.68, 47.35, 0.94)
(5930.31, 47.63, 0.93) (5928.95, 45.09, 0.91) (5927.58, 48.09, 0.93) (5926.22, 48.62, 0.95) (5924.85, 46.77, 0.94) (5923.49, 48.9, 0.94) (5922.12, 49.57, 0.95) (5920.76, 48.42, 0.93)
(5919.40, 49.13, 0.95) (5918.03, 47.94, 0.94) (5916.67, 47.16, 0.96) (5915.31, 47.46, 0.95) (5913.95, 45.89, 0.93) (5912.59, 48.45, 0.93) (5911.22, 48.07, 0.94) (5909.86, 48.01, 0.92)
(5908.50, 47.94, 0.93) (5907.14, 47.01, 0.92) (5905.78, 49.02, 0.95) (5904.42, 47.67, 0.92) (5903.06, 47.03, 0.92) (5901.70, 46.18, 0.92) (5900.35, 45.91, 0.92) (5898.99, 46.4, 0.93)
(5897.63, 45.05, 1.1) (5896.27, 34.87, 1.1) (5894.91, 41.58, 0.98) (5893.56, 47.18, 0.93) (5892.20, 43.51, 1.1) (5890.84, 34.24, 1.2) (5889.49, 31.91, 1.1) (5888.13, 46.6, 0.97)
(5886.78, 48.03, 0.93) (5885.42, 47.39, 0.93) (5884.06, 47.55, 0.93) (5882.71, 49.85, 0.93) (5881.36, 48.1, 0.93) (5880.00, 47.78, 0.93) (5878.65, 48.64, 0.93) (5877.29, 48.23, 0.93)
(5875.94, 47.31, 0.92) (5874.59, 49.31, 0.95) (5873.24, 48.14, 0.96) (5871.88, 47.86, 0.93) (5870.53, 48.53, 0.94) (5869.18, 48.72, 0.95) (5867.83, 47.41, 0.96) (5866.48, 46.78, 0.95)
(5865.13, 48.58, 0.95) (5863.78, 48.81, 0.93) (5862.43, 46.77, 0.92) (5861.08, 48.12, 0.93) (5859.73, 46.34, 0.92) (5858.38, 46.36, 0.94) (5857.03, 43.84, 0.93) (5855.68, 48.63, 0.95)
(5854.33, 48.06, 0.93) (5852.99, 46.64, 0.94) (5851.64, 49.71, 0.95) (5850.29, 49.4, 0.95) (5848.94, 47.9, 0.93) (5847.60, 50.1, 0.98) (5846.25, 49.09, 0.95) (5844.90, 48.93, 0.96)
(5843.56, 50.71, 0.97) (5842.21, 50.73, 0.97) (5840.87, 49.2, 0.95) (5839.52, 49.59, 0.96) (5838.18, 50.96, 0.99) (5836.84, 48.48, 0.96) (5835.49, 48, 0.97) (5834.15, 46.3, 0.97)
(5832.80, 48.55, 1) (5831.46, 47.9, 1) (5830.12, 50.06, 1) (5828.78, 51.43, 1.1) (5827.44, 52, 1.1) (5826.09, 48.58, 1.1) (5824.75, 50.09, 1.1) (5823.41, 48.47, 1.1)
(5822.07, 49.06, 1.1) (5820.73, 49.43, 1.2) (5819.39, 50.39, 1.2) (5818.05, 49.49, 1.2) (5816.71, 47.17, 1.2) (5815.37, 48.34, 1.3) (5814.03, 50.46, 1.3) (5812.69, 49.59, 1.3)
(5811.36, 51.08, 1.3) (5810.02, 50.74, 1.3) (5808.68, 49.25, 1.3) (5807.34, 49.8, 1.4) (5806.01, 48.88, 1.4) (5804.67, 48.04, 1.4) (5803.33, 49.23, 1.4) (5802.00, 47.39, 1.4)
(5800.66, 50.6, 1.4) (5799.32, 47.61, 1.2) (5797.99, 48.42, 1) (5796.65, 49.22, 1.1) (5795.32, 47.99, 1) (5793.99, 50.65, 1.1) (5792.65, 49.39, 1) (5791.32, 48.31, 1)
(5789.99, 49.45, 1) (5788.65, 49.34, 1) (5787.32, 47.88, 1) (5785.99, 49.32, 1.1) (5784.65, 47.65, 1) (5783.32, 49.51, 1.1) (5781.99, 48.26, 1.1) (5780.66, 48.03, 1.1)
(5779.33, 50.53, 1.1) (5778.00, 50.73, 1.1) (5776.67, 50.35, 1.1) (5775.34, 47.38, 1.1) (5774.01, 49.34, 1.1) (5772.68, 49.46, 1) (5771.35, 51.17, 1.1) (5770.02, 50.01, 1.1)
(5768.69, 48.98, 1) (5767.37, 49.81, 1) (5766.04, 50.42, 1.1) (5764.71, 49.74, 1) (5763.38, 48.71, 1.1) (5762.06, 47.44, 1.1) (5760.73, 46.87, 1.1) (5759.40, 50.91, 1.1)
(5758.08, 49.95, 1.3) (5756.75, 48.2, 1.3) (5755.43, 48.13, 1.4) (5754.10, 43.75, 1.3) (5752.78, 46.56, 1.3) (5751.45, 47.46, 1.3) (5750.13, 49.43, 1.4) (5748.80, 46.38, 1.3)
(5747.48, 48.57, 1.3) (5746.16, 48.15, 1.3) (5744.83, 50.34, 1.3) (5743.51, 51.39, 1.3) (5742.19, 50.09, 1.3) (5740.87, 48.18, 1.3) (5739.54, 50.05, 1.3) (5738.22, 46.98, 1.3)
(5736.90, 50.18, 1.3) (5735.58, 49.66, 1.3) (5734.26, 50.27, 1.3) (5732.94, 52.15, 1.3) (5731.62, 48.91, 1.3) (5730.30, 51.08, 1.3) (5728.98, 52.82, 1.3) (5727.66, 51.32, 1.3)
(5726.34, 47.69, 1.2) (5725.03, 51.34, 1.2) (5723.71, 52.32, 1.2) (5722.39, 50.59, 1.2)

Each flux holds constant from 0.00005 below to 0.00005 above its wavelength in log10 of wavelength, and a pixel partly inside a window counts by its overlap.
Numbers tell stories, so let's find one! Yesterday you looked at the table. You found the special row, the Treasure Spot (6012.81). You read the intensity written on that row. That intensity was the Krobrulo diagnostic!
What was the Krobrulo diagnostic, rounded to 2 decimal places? 47.12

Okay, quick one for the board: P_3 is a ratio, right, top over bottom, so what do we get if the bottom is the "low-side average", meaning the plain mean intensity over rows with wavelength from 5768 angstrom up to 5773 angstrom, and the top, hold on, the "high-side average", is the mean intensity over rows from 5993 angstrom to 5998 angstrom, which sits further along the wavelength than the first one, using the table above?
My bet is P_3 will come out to 0.96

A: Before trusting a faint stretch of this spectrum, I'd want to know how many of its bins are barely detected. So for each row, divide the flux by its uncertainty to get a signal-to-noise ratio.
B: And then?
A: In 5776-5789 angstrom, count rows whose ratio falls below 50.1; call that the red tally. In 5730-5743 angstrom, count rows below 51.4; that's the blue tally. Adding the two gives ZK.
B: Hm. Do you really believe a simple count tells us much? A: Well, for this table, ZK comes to 20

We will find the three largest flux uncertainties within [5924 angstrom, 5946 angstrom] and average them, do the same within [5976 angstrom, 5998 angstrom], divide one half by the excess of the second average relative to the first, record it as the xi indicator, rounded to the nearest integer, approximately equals -12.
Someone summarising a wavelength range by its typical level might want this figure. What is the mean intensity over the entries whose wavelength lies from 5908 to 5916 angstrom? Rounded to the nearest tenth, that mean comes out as 47.6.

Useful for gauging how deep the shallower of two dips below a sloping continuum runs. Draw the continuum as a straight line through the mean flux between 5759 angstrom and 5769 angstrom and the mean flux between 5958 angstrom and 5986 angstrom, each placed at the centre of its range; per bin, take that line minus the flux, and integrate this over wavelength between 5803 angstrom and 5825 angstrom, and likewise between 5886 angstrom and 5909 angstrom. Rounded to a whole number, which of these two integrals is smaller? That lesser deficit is -13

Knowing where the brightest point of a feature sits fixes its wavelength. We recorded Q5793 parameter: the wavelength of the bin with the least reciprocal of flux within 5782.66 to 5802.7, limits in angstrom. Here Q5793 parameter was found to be 5793.99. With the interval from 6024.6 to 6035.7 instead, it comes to 6030.83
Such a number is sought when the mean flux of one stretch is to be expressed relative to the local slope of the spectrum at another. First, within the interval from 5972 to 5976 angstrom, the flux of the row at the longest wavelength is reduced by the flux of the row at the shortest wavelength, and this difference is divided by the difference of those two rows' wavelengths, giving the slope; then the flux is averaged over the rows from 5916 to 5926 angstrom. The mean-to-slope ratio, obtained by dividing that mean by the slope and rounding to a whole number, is -140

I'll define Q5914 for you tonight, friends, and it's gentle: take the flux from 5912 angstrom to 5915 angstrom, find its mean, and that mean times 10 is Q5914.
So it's 472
